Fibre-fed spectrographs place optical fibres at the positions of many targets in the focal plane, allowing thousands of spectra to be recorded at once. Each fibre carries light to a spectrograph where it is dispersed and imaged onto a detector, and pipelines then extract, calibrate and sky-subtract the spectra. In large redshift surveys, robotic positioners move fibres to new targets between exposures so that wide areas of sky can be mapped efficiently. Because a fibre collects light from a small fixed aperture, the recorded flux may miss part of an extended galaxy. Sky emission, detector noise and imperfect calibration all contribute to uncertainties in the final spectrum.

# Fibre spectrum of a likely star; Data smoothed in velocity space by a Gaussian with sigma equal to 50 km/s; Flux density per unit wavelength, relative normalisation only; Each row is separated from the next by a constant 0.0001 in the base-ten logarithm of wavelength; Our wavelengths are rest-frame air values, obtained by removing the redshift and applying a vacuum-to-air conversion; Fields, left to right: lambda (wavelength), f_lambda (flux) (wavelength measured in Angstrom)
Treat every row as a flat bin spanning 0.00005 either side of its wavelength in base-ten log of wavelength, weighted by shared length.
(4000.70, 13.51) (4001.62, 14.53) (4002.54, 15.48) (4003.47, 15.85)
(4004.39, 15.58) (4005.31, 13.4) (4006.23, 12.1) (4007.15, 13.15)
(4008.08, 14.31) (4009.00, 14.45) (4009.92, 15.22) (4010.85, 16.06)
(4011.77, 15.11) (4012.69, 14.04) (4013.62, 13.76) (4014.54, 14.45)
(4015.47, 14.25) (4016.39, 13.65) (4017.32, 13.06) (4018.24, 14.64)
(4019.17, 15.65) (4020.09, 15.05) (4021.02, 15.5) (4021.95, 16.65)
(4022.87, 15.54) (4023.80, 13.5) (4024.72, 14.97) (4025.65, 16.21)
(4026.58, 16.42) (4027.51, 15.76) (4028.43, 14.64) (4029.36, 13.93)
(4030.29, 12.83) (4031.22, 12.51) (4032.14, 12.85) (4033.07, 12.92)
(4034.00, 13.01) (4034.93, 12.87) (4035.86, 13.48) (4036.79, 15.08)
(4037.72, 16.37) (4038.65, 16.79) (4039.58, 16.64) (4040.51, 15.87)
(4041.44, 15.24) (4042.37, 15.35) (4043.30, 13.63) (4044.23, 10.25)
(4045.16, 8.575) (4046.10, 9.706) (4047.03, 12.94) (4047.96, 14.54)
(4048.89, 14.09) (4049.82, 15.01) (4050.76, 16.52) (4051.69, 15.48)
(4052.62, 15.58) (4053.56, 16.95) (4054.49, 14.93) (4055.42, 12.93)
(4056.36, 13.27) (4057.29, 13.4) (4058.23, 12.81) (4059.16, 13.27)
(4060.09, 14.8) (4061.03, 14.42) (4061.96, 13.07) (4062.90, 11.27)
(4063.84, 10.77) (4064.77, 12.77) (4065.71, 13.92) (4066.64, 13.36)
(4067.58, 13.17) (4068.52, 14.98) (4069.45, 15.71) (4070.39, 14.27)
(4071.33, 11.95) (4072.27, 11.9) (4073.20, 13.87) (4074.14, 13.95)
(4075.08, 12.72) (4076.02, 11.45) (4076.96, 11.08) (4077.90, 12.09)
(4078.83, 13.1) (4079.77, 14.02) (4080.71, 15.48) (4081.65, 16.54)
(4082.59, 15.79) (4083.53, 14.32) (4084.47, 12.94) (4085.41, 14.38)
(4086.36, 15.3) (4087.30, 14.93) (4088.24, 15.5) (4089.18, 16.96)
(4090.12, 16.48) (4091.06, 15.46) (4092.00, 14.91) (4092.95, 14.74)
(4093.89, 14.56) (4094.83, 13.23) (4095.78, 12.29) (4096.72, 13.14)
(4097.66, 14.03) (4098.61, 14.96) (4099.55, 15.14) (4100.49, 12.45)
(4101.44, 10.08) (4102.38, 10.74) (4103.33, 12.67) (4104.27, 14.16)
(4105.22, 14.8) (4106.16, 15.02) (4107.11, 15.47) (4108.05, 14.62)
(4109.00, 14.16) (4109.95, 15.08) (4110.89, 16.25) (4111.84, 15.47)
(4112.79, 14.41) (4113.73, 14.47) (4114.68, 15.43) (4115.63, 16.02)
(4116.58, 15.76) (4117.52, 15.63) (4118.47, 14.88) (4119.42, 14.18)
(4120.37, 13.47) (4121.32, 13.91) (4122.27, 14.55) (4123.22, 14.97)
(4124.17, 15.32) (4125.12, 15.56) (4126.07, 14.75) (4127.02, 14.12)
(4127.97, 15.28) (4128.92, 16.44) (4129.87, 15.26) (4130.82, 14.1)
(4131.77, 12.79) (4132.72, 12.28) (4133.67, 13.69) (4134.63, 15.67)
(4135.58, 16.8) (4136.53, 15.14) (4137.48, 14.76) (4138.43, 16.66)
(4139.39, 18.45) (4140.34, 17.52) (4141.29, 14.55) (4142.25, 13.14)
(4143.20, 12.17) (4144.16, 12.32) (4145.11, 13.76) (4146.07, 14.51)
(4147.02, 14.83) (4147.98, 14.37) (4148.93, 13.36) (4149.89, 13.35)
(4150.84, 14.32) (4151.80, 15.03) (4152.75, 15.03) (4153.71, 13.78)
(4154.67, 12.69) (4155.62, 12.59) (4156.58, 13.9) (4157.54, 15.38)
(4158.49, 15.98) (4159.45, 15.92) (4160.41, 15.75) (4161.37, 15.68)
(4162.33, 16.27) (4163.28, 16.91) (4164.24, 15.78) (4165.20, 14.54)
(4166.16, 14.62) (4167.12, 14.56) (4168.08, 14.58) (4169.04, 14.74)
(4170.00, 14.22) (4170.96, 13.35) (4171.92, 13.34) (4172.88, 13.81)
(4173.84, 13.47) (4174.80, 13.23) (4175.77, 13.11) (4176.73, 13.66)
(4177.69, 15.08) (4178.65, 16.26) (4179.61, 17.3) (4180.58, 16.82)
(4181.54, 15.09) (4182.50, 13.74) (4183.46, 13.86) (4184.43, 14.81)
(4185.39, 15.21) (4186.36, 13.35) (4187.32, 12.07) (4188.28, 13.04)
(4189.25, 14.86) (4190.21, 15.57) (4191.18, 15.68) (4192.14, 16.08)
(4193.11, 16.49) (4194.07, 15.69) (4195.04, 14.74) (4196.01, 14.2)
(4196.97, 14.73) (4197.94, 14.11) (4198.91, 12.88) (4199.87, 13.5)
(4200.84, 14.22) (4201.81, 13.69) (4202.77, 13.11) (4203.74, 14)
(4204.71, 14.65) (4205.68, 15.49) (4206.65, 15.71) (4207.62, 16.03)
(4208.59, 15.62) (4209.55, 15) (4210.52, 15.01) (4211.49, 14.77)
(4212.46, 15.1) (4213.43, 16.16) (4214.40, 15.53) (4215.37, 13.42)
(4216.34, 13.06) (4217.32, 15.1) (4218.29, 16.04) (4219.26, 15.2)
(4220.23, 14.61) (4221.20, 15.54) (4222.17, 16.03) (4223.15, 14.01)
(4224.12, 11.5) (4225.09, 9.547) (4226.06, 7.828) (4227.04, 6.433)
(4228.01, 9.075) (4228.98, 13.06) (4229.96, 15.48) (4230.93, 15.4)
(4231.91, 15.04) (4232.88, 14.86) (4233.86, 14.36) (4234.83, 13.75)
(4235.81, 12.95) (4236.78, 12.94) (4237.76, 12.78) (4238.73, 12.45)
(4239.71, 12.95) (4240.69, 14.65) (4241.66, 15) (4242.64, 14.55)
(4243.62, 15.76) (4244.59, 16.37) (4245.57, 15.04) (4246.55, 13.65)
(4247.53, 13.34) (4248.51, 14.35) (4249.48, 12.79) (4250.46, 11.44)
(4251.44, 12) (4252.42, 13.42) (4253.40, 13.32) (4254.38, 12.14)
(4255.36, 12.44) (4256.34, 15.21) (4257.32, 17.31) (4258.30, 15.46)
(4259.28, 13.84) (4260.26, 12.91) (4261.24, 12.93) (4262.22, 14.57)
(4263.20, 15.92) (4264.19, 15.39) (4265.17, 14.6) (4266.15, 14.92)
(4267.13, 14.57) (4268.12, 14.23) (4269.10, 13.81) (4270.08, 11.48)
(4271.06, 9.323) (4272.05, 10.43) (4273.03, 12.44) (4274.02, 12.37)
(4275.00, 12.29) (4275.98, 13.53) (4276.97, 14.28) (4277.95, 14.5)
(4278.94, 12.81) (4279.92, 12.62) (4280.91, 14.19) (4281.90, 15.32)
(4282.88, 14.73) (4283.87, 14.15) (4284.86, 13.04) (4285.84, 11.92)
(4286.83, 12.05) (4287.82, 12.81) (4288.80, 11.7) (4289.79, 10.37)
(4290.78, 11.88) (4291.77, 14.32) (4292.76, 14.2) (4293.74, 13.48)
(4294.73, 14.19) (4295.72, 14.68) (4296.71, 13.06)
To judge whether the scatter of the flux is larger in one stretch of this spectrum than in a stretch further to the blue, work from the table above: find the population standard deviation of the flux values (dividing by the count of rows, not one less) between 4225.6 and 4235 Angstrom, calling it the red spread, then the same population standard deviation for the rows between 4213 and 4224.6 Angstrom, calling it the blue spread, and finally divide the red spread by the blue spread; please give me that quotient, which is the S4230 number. 2.4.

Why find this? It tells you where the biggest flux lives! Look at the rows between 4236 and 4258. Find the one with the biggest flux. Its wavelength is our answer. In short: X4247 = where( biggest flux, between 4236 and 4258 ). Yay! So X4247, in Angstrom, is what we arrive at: 4257.32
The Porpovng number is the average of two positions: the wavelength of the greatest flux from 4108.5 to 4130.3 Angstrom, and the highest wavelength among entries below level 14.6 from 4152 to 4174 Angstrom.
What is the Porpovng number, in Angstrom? 4151.4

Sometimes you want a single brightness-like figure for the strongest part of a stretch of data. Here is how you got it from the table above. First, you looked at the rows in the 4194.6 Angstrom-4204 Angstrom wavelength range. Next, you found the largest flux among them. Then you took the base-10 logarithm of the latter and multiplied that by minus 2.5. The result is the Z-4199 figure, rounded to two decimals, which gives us -2.92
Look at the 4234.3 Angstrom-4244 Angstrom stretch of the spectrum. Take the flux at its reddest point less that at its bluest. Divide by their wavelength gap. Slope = 0.23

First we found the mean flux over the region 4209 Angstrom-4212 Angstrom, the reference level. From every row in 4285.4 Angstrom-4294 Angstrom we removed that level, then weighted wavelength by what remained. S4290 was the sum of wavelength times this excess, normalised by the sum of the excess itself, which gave 4289.1 Angstrom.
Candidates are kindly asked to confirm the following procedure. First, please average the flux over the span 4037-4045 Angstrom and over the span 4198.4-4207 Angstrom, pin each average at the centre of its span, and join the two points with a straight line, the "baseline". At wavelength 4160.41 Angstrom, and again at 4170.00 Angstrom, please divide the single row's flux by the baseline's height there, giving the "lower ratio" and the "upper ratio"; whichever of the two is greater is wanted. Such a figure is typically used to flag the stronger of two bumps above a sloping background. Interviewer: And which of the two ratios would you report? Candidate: 1.10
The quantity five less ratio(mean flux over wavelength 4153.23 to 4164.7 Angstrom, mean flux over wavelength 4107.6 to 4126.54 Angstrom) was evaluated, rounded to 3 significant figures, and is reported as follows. 3.99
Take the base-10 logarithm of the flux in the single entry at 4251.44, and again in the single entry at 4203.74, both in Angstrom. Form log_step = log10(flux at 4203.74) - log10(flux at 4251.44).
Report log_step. 0.07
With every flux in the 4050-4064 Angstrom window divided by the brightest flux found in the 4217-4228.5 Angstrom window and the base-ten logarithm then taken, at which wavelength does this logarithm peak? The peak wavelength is 4053.56 Angstrom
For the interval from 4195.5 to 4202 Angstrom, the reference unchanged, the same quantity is 4196.97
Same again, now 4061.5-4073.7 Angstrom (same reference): 4069.45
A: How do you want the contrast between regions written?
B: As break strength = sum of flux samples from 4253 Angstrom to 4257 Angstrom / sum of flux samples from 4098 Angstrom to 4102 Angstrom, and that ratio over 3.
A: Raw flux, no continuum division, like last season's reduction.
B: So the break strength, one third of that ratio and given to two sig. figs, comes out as 0.34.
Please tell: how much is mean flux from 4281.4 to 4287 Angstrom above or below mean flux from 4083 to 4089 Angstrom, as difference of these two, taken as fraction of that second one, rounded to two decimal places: -0.07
